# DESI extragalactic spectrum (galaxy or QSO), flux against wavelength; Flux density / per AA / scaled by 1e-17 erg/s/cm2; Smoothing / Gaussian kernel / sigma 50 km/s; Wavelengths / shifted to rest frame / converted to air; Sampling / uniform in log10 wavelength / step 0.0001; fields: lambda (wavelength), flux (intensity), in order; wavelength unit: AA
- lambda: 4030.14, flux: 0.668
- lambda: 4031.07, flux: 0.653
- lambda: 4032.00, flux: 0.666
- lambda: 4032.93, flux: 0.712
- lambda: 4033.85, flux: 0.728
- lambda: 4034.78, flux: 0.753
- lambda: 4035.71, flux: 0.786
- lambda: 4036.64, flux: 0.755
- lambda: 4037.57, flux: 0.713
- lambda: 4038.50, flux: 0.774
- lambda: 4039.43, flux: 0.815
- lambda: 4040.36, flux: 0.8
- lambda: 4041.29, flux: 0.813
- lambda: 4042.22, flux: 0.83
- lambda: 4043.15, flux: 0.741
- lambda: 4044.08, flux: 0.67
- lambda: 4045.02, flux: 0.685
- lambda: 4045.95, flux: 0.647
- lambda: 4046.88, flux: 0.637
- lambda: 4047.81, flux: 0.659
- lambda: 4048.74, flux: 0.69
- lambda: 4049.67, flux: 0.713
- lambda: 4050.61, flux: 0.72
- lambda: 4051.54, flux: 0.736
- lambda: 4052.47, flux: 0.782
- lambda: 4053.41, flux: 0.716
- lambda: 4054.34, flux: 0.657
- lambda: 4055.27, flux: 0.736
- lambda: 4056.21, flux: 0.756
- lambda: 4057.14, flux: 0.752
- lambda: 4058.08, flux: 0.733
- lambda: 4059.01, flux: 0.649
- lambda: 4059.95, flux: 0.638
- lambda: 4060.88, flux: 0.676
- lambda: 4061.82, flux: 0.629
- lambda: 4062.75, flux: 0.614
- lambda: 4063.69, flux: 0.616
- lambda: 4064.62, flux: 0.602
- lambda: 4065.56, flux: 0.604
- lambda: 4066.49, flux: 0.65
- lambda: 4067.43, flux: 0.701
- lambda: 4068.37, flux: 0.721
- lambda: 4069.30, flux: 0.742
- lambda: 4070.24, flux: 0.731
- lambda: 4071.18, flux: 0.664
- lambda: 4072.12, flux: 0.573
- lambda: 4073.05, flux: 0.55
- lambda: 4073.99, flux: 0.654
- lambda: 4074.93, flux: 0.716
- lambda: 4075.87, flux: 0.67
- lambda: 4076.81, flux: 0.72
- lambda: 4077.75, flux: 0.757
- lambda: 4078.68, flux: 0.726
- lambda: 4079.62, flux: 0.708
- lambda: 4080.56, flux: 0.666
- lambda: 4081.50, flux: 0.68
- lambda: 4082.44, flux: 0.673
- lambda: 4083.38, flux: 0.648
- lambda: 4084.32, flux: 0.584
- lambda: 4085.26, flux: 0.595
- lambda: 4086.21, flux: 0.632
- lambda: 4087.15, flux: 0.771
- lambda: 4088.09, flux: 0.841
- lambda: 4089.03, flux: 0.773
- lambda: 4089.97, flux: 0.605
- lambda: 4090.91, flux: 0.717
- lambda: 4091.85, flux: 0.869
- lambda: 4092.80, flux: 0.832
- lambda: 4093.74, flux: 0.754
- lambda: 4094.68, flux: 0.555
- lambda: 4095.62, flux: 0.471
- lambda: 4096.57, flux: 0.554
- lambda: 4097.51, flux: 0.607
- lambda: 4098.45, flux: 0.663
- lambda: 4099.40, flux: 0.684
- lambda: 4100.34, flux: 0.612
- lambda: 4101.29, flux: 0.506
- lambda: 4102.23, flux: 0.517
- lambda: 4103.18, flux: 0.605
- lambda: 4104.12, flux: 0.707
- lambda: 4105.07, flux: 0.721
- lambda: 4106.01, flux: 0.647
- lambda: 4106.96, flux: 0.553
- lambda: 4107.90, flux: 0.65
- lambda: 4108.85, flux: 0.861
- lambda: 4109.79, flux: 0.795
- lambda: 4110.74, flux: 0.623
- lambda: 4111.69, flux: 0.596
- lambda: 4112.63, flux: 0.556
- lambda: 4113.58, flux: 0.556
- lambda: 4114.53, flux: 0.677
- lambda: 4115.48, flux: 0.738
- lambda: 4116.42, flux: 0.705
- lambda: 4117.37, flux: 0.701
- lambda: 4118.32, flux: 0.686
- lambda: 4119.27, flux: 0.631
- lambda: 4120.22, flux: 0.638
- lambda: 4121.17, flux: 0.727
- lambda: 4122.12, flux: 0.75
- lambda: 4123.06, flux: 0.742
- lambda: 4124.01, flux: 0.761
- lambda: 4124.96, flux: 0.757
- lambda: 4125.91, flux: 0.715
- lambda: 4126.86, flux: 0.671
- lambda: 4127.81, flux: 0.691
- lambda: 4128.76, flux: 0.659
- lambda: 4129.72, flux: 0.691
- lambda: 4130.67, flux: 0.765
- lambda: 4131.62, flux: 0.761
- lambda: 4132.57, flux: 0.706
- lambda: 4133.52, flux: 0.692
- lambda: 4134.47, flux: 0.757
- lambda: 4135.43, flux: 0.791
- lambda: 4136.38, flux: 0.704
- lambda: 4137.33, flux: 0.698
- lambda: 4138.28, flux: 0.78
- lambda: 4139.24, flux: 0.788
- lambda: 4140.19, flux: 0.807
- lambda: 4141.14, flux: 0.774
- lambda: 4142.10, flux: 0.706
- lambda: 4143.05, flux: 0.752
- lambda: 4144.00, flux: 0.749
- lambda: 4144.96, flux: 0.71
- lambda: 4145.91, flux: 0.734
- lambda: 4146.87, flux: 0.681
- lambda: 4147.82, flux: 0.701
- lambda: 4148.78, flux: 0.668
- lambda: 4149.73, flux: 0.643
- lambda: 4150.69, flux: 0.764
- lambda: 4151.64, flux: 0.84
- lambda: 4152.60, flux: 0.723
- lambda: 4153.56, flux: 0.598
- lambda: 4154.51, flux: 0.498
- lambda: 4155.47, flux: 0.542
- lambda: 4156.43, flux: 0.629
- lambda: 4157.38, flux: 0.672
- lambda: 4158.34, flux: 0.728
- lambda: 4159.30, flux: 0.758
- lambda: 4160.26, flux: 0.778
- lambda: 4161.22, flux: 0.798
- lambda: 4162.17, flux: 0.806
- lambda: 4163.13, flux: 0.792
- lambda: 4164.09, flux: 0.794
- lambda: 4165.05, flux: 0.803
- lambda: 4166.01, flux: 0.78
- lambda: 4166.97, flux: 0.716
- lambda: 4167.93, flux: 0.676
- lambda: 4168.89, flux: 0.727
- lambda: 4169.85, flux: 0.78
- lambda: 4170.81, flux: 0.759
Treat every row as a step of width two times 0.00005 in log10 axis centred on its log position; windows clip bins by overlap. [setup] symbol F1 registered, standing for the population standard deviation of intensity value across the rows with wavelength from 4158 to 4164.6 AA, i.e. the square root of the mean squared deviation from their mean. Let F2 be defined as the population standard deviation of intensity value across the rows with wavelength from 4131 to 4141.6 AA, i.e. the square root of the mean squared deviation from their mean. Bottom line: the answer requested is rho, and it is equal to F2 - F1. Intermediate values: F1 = 0.03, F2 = 0.04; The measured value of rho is 0.015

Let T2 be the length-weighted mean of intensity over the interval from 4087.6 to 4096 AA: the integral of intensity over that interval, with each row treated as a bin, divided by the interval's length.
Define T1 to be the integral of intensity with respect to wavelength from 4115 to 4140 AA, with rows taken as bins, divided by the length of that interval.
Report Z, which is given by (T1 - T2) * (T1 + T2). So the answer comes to 0.01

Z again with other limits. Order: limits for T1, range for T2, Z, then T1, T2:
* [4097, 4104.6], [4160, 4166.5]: -0.25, 0.61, 0.79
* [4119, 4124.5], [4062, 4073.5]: 0.09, 0.71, 0.65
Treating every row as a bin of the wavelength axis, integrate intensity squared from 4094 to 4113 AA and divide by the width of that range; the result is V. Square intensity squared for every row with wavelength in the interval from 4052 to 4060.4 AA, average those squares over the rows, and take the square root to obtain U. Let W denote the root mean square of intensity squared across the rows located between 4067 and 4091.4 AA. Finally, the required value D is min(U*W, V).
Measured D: 0.249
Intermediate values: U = 0.52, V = 0.401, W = 0.48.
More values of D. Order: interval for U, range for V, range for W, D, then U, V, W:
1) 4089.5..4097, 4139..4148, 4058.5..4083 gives 0.227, 0.50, 0.550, 0.45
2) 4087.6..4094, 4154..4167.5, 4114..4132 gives 0.311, 0.61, 0.529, 0.51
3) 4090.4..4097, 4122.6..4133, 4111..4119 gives 0.227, 0.52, 0.519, 0.44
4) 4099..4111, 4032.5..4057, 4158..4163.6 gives 0.276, 0.46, 0.539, 0.61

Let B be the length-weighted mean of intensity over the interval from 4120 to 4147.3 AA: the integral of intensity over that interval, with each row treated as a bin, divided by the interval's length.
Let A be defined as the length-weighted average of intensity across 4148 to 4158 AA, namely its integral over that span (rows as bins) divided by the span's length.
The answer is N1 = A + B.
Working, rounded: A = 0.66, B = 0.73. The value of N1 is 1.39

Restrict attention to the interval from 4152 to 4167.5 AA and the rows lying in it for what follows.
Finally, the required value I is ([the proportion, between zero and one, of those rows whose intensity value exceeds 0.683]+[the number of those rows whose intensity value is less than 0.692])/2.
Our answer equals 3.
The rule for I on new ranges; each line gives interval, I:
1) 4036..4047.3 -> 2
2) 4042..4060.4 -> 5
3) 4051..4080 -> 8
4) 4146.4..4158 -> 4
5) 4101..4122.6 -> 7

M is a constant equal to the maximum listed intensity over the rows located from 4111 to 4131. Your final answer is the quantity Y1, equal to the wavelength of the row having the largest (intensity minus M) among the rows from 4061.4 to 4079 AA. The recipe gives 4077.75 AA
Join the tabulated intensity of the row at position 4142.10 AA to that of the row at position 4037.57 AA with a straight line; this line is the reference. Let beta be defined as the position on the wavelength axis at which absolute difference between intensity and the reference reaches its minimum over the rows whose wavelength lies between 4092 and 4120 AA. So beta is 4104.12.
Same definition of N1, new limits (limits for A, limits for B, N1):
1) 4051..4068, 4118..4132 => 1.39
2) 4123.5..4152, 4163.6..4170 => 1.48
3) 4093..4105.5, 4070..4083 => 1.29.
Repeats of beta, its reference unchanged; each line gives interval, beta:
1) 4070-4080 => 4079.62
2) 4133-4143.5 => 4142.10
